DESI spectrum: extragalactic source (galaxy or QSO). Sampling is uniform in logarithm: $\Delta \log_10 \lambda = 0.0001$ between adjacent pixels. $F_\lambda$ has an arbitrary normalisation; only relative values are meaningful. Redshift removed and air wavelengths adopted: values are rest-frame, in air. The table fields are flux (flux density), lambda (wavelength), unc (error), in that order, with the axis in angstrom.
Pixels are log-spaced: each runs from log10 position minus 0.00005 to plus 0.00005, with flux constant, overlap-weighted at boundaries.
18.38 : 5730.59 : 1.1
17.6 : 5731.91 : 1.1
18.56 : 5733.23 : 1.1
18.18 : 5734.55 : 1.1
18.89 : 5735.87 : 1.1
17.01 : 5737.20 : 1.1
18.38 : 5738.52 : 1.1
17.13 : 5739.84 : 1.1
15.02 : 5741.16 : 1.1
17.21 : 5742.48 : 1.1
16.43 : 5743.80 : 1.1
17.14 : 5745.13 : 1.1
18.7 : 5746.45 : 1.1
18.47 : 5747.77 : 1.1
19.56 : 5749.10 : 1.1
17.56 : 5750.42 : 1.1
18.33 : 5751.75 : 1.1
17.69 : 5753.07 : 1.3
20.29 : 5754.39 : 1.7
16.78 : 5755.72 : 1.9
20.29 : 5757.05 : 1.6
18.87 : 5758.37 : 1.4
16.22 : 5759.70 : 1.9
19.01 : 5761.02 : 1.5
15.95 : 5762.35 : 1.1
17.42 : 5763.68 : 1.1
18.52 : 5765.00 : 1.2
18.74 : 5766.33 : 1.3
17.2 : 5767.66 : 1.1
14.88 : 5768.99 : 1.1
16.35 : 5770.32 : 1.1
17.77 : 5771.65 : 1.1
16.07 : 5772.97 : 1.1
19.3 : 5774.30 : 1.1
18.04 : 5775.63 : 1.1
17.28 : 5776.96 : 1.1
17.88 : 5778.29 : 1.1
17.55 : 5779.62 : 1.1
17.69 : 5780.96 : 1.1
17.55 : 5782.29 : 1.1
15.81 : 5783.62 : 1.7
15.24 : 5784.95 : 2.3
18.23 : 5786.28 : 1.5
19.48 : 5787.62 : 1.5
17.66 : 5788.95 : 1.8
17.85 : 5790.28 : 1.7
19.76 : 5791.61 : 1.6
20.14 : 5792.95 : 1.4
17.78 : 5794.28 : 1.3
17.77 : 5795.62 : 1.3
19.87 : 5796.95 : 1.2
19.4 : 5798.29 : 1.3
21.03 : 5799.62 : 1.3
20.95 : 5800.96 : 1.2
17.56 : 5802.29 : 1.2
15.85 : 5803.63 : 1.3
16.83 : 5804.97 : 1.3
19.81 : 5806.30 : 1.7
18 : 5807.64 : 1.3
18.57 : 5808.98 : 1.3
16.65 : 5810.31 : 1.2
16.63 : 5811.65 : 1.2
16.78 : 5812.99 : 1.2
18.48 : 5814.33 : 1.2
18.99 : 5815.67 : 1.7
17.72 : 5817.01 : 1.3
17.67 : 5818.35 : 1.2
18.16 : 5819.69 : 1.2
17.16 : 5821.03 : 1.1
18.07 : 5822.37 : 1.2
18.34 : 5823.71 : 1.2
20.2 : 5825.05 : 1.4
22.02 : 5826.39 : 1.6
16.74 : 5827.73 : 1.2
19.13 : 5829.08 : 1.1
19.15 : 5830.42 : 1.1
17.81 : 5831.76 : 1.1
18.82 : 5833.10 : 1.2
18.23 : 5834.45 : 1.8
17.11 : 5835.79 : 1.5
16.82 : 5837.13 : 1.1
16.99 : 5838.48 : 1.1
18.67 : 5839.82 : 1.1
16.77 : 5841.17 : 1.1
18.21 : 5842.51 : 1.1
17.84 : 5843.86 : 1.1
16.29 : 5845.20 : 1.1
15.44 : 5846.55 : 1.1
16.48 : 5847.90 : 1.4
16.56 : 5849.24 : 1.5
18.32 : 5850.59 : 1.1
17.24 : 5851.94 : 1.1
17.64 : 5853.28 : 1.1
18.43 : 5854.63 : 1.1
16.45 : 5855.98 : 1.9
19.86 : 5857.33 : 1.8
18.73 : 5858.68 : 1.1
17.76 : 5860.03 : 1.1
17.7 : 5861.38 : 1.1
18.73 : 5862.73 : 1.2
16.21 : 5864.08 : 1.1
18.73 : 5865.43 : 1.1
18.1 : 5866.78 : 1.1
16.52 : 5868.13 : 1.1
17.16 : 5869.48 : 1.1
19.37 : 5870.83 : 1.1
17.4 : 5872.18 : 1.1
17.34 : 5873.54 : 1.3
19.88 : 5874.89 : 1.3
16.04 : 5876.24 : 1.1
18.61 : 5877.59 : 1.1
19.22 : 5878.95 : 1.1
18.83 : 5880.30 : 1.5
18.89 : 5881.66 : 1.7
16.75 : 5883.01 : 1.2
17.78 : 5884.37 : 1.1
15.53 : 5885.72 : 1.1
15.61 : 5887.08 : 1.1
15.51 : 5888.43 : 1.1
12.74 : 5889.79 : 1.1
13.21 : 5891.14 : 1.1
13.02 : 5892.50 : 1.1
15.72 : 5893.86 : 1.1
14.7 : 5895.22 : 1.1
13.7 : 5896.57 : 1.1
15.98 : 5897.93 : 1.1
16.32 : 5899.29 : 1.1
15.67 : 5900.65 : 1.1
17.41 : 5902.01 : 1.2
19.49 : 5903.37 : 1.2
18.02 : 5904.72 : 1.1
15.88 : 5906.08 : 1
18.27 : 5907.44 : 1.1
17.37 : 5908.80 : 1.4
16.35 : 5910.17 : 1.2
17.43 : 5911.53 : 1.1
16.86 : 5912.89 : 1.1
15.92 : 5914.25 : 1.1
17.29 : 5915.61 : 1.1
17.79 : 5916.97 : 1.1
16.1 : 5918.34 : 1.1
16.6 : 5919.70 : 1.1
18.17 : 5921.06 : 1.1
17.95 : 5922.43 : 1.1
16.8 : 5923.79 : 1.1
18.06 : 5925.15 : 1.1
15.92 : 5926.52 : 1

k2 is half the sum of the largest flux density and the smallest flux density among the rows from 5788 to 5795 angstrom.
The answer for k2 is 18.9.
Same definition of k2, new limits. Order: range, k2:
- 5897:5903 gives 16.5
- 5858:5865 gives 17.5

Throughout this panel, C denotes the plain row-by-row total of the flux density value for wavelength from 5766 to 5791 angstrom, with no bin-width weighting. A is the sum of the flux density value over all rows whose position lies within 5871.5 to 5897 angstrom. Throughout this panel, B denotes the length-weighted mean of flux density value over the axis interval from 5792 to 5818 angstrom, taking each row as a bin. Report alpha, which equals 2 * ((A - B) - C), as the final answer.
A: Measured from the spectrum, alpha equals -77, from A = 310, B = 18.4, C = 331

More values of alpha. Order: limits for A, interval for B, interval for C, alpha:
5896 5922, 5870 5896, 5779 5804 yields -86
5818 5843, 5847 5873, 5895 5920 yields 22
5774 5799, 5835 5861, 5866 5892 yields 5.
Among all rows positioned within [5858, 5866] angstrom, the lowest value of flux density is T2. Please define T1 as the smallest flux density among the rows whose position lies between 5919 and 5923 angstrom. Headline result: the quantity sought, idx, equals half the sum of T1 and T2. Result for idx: 16.4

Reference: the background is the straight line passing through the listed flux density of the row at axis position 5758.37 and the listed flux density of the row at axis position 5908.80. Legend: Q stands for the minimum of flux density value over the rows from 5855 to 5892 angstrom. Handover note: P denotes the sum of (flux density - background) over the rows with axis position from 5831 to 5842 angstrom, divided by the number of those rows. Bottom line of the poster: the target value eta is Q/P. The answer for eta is -29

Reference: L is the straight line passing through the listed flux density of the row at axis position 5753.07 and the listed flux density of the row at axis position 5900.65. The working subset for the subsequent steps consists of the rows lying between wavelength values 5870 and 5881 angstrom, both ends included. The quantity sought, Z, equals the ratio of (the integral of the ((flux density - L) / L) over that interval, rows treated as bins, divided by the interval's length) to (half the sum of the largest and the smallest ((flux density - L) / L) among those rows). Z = 1.19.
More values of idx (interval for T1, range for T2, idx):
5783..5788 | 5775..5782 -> 16.3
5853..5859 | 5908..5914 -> 16.4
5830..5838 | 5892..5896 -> 14.9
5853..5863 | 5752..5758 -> 16.6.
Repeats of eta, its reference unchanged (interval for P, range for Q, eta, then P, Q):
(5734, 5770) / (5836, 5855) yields -13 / -1.2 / 15.44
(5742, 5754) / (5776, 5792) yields -14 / -1.1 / 15.24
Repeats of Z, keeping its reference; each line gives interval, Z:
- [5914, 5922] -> 1.01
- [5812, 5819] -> 1.00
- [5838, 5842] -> 0.84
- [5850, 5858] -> 0.89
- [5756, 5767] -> 0.98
